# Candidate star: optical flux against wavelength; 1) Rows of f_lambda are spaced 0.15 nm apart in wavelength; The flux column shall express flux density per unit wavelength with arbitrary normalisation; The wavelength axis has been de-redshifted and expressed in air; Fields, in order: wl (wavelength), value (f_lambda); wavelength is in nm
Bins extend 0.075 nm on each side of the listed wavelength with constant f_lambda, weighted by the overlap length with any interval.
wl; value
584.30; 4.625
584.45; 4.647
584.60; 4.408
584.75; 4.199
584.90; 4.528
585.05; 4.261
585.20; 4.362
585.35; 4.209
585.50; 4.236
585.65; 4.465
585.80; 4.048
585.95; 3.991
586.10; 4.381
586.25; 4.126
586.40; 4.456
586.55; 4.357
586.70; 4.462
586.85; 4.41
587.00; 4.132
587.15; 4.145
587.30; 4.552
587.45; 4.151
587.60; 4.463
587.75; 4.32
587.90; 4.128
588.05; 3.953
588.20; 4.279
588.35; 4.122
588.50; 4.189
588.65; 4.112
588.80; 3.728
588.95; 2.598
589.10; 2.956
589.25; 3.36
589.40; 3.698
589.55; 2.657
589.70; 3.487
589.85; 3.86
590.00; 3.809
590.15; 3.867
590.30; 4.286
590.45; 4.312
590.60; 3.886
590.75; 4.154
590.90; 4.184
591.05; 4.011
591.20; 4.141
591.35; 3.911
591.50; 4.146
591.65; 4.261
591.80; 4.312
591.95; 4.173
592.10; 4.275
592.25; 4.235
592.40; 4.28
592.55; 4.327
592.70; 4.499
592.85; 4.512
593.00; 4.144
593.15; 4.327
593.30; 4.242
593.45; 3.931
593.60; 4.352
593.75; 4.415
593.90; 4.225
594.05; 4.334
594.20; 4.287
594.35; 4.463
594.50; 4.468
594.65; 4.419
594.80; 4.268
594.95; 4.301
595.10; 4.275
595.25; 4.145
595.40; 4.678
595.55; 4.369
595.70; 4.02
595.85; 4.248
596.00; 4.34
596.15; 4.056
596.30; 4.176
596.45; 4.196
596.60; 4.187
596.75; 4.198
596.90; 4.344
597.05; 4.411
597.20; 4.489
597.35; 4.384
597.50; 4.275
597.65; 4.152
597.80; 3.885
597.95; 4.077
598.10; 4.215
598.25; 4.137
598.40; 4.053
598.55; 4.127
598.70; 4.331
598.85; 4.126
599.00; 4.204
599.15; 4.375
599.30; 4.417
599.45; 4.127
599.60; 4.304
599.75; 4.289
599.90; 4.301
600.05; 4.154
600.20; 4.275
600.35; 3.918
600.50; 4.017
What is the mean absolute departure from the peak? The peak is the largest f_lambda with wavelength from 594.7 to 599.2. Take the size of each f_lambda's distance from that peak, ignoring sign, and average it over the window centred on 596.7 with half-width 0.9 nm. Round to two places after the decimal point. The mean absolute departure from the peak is 0.40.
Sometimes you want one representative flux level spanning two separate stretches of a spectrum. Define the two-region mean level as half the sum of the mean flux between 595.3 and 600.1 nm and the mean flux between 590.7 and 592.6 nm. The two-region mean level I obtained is 4.21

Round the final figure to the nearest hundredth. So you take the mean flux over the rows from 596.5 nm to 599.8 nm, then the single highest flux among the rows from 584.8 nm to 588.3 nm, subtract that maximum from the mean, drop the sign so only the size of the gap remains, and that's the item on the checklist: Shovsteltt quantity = 0.32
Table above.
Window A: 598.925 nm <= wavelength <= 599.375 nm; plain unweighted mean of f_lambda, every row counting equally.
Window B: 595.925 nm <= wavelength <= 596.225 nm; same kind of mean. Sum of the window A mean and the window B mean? 8.53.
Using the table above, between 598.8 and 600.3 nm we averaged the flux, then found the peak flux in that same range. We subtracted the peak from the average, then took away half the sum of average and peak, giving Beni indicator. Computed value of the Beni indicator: -4.50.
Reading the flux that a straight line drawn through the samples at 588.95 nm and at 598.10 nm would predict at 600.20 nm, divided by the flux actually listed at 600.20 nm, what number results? 1.07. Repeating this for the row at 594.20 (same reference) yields 0.82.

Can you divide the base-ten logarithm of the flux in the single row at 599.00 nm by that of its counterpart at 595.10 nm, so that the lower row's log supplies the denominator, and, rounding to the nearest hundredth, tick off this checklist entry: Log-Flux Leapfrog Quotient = 0.99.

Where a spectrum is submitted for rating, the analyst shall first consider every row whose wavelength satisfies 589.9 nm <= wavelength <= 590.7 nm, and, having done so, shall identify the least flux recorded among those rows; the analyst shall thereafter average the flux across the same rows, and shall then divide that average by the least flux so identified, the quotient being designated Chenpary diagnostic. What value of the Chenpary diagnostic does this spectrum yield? 1.06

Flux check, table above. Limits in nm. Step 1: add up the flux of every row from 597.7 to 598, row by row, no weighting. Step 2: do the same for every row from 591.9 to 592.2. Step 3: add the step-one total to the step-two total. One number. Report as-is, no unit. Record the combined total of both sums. 16.4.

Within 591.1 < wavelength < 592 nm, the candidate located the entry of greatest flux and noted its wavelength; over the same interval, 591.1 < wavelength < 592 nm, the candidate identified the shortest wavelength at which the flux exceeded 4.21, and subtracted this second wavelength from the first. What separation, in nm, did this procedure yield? 0.15 nm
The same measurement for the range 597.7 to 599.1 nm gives 0.60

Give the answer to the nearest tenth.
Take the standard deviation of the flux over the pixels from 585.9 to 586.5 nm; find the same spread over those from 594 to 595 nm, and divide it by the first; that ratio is 0.4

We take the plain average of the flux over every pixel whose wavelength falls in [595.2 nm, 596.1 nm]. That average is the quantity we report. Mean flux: 4.30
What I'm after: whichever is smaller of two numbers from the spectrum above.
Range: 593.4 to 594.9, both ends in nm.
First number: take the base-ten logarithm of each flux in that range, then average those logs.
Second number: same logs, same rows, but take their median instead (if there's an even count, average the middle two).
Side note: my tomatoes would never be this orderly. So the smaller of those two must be 0.635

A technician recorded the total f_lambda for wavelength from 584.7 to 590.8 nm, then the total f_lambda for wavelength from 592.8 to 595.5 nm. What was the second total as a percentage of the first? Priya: 47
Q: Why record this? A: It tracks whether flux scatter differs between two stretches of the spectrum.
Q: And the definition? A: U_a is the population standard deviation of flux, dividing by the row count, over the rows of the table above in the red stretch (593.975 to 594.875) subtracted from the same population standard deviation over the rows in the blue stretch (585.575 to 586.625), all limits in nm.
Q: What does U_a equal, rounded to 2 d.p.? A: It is 0.10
